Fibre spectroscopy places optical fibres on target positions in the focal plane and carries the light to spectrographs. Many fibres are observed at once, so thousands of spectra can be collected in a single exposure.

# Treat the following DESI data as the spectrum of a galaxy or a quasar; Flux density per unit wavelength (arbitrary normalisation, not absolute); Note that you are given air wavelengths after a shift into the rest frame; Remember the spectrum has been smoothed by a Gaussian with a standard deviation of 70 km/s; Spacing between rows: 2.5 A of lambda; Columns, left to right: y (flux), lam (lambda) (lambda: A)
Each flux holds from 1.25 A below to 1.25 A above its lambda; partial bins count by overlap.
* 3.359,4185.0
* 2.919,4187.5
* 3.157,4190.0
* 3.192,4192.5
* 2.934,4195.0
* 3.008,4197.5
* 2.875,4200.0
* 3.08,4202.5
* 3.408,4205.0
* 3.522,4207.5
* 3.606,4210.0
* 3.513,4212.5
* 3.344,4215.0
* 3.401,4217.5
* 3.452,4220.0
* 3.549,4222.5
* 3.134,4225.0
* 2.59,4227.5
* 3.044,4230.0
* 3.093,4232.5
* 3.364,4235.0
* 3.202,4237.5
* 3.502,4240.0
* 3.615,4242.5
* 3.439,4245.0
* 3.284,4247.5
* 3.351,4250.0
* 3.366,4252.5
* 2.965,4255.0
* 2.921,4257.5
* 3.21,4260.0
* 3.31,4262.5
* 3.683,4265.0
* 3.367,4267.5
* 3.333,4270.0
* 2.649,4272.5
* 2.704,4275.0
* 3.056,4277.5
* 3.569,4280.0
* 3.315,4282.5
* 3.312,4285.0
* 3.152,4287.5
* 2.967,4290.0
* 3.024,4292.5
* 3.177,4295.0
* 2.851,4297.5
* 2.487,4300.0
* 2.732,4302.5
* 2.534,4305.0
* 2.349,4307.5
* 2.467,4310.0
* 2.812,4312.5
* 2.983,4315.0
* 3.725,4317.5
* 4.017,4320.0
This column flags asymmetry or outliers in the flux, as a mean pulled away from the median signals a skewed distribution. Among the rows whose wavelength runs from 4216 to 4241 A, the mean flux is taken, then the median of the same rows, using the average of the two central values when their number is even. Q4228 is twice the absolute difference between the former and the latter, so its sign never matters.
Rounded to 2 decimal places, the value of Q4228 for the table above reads 0.10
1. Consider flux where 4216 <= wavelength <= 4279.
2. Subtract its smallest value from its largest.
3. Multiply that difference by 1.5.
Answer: 1.64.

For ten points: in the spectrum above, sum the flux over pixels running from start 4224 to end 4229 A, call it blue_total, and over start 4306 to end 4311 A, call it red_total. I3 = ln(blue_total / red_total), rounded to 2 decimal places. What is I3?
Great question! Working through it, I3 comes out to 0.17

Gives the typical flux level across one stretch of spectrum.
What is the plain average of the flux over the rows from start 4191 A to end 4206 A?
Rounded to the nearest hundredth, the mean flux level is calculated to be 3.08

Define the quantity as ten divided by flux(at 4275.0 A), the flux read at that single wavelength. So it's 3.70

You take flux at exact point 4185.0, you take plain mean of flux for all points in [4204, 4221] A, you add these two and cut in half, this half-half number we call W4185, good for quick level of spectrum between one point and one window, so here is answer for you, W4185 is 3.41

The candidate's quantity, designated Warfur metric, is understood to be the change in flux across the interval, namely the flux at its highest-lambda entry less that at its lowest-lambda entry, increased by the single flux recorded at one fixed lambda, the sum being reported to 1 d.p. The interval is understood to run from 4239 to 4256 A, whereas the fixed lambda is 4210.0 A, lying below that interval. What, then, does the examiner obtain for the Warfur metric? 3.1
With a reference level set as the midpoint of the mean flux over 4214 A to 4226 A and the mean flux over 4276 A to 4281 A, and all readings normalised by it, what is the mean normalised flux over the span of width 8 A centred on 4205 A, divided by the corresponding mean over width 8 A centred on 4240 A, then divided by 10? 0.097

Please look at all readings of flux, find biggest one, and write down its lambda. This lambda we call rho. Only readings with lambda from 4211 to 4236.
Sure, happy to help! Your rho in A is 4222.5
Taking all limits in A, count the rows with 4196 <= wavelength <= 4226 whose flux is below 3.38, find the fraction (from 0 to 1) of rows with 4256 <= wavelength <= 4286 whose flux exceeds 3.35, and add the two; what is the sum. 5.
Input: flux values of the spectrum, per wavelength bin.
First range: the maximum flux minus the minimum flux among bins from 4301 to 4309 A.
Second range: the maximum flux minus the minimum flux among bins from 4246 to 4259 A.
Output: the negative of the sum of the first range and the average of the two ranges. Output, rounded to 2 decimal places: -0.80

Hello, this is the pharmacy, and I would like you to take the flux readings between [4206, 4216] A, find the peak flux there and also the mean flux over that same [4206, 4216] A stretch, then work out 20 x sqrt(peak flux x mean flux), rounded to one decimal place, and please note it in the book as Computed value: 71.0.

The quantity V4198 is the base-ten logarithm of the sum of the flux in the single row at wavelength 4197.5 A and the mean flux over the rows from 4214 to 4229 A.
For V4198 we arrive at 0.796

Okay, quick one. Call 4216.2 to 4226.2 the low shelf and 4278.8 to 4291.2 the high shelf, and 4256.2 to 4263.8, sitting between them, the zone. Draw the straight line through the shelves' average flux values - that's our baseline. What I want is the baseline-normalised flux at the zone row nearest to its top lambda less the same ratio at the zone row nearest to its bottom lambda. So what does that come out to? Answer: 0.12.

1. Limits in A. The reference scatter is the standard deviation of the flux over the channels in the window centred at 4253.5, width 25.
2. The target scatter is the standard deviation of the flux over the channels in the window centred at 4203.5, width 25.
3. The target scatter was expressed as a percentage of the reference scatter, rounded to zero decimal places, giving 109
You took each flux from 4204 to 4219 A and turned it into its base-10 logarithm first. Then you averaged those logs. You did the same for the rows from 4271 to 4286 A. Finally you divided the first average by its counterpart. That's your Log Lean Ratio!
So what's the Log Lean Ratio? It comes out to 1.10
